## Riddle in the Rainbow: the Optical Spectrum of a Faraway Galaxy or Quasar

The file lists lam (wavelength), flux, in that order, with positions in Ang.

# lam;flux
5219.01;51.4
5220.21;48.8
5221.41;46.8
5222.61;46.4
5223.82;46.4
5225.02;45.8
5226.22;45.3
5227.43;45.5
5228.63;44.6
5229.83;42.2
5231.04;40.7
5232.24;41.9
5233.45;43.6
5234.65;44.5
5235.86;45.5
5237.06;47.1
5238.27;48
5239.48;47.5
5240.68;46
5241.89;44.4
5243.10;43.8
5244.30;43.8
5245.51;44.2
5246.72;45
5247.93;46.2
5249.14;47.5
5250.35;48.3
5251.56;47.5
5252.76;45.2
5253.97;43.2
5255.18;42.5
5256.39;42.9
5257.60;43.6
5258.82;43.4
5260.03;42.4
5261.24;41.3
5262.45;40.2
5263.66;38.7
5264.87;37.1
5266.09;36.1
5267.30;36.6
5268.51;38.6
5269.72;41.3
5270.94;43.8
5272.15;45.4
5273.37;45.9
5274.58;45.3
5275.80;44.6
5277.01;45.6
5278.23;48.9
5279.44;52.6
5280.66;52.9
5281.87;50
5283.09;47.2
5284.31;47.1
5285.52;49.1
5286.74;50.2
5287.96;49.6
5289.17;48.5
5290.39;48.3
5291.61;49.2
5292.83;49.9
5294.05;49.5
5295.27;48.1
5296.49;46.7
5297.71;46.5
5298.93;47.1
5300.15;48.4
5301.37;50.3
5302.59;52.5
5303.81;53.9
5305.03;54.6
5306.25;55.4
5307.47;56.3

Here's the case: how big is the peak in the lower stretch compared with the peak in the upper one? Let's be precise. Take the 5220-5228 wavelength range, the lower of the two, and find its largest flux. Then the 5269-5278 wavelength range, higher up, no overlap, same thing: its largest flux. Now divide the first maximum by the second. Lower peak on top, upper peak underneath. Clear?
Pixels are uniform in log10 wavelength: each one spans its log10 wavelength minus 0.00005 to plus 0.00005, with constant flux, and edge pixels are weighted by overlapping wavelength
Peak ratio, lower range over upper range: 1.06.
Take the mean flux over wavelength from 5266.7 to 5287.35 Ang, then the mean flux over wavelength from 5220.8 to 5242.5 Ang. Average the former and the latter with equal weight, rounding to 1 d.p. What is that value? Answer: 45.7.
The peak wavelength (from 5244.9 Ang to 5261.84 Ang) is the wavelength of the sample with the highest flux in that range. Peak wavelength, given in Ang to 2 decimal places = 5250.35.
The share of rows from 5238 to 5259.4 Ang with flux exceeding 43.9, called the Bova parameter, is 0.61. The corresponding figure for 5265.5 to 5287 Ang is 0.72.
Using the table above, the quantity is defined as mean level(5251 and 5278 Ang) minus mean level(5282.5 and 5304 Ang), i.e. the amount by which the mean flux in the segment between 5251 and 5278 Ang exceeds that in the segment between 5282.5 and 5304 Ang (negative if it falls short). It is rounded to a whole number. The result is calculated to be -7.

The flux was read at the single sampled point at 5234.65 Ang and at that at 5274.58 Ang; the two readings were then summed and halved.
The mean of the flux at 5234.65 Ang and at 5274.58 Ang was 44.9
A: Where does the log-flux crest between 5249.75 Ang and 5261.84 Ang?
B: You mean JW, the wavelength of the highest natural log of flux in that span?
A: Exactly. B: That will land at 5250.35 Ang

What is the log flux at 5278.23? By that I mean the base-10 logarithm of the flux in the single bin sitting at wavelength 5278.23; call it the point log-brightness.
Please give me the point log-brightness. 1.69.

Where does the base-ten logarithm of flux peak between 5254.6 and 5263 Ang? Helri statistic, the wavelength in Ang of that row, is 5257.60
